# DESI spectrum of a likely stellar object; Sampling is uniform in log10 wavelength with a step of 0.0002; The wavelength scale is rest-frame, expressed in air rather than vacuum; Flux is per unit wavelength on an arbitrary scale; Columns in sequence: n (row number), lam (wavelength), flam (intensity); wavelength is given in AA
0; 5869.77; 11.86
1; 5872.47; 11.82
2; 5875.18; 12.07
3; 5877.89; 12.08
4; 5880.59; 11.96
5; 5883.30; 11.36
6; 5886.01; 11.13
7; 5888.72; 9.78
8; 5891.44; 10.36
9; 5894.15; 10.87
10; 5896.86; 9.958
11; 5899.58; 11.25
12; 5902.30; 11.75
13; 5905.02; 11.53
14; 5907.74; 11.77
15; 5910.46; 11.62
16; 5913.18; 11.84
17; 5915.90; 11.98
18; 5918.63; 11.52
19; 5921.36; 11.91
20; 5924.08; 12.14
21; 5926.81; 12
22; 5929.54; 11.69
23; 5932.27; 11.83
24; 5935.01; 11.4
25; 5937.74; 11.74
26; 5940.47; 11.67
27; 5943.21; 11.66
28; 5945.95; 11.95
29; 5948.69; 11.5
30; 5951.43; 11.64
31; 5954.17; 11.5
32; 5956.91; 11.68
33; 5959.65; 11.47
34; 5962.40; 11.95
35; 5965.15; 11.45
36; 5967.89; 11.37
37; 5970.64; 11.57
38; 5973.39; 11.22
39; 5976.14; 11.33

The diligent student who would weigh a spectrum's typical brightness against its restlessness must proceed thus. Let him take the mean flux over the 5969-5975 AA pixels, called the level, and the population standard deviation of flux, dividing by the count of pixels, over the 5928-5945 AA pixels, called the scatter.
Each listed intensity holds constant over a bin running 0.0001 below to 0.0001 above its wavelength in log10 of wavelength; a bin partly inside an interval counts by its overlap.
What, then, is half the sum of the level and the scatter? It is 5.76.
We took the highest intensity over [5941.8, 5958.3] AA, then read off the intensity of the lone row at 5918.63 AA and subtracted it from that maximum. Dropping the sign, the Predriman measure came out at 0.43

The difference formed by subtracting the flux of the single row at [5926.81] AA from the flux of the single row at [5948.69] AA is -0.50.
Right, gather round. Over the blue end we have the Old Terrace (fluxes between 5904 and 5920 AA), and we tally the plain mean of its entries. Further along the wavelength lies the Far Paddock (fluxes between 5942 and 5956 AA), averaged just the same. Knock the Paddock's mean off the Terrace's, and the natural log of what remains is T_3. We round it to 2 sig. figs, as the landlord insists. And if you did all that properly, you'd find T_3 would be -2.8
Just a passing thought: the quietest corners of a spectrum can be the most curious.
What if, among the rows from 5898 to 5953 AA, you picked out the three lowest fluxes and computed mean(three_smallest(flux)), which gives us 11.4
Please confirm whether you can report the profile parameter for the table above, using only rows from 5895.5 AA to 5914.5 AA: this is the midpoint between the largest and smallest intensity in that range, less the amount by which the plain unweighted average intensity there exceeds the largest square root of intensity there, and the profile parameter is 2.95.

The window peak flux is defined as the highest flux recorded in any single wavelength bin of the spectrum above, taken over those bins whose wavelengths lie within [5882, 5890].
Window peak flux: 11.36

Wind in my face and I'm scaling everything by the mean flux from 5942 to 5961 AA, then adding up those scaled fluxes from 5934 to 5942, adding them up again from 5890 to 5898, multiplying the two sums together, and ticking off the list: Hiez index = 8.03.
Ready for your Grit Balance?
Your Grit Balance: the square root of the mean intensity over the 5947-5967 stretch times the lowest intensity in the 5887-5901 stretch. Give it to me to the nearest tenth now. 10.7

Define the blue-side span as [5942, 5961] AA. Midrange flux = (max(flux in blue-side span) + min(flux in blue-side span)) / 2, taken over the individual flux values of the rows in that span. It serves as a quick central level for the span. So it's 11.7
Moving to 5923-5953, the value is 11.8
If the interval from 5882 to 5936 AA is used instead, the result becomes 11.0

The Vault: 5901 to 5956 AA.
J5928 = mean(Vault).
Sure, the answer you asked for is 11.7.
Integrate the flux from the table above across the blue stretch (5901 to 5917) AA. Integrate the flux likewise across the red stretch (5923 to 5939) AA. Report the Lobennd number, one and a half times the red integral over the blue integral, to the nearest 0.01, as 1.51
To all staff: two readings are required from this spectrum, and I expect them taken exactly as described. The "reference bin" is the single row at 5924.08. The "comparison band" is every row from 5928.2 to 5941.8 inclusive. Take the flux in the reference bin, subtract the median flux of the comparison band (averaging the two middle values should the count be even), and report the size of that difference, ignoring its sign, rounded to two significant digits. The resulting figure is 0.45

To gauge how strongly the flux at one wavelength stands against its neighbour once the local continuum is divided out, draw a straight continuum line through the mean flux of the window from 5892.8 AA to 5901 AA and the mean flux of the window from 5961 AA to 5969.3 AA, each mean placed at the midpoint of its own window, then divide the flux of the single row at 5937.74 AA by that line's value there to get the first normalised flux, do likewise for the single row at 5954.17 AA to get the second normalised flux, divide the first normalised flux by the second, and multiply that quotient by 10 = 10.4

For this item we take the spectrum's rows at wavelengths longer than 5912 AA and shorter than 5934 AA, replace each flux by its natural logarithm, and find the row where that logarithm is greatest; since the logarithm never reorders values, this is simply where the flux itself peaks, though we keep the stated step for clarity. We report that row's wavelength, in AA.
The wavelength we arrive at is 5924.08 AA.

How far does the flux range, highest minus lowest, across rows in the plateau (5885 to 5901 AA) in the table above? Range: 1.5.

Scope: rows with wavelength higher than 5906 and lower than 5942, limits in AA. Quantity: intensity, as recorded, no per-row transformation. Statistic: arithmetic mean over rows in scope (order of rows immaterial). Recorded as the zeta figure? 11.8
